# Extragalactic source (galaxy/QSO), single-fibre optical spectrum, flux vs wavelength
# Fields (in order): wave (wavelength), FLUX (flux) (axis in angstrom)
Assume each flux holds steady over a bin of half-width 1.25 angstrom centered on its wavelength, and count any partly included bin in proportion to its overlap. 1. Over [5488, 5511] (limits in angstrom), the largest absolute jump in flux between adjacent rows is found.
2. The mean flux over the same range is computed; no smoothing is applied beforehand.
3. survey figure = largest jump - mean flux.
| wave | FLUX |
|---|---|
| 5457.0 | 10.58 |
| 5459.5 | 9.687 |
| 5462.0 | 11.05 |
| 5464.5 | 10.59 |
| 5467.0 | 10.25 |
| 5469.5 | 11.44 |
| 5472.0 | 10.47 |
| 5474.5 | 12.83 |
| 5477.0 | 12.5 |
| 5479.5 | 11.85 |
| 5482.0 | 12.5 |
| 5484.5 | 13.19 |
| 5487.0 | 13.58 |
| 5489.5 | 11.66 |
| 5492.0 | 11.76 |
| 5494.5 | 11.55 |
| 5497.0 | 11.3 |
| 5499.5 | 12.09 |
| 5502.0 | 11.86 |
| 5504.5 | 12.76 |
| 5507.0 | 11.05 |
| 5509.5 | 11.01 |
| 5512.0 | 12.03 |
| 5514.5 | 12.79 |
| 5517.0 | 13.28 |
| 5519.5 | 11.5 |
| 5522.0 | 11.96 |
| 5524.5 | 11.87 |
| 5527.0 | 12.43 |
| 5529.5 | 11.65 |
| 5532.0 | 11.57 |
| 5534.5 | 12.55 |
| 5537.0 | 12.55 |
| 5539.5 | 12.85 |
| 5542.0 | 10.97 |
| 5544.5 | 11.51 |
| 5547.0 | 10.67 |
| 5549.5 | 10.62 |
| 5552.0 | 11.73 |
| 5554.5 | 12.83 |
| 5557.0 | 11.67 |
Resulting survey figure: -10.0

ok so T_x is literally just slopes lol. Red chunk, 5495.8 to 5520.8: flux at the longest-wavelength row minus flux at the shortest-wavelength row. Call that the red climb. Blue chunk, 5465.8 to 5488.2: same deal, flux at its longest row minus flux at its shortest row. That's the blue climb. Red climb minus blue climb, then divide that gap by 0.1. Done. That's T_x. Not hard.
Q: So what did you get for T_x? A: -31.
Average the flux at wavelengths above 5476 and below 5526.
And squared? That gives 147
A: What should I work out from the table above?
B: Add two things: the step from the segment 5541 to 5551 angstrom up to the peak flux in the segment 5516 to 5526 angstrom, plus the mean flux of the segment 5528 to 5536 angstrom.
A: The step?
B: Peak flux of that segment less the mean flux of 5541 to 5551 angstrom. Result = 14.3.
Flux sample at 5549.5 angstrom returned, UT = 10.62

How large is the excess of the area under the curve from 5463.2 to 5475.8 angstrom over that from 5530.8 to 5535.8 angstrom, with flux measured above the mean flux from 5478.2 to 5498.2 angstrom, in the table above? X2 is -13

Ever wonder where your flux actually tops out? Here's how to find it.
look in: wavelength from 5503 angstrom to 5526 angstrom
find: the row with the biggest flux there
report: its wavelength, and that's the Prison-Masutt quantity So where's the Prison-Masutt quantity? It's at 5517.0 angstrom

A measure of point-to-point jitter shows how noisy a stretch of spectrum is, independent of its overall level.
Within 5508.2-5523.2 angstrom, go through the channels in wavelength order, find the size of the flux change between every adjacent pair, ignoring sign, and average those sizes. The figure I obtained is 0.90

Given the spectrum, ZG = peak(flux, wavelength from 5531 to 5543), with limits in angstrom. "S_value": 12.85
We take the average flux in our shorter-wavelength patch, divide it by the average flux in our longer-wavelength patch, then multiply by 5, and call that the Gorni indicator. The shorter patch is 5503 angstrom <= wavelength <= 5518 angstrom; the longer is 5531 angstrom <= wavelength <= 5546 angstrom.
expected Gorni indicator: 5.06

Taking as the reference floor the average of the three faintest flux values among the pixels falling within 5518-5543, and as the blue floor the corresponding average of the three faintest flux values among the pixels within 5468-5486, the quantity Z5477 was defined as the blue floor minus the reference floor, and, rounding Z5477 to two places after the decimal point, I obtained -0.09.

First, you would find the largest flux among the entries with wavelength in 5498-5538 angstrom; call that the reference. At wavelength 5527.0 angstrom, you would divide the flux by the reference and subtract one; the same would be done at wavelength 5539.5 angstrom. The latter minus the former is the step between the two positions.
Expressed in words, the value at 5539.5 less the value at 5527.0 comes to 0.032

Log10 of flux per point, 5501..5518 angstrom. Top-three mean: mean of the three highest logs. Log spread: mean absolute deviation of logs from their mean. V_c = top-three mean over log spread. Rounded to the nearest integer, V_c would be 44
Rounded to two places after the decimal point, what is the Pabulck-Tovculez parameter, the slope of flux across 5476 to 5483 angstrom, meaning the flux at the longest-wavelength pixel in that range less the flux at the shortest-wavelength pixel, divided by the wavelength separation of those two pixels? 0.00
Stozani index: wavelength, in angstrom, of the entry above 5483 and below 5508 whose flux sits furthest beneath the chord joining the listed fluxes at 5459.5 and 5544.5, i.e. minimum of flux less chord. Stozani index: 5507.0 angstrom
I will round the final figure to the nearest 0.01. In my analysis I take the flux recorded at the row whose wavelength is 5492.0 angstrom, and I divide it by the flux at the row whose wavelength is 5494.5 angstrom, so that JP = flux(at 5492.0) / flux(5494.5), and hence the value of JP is 1.02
